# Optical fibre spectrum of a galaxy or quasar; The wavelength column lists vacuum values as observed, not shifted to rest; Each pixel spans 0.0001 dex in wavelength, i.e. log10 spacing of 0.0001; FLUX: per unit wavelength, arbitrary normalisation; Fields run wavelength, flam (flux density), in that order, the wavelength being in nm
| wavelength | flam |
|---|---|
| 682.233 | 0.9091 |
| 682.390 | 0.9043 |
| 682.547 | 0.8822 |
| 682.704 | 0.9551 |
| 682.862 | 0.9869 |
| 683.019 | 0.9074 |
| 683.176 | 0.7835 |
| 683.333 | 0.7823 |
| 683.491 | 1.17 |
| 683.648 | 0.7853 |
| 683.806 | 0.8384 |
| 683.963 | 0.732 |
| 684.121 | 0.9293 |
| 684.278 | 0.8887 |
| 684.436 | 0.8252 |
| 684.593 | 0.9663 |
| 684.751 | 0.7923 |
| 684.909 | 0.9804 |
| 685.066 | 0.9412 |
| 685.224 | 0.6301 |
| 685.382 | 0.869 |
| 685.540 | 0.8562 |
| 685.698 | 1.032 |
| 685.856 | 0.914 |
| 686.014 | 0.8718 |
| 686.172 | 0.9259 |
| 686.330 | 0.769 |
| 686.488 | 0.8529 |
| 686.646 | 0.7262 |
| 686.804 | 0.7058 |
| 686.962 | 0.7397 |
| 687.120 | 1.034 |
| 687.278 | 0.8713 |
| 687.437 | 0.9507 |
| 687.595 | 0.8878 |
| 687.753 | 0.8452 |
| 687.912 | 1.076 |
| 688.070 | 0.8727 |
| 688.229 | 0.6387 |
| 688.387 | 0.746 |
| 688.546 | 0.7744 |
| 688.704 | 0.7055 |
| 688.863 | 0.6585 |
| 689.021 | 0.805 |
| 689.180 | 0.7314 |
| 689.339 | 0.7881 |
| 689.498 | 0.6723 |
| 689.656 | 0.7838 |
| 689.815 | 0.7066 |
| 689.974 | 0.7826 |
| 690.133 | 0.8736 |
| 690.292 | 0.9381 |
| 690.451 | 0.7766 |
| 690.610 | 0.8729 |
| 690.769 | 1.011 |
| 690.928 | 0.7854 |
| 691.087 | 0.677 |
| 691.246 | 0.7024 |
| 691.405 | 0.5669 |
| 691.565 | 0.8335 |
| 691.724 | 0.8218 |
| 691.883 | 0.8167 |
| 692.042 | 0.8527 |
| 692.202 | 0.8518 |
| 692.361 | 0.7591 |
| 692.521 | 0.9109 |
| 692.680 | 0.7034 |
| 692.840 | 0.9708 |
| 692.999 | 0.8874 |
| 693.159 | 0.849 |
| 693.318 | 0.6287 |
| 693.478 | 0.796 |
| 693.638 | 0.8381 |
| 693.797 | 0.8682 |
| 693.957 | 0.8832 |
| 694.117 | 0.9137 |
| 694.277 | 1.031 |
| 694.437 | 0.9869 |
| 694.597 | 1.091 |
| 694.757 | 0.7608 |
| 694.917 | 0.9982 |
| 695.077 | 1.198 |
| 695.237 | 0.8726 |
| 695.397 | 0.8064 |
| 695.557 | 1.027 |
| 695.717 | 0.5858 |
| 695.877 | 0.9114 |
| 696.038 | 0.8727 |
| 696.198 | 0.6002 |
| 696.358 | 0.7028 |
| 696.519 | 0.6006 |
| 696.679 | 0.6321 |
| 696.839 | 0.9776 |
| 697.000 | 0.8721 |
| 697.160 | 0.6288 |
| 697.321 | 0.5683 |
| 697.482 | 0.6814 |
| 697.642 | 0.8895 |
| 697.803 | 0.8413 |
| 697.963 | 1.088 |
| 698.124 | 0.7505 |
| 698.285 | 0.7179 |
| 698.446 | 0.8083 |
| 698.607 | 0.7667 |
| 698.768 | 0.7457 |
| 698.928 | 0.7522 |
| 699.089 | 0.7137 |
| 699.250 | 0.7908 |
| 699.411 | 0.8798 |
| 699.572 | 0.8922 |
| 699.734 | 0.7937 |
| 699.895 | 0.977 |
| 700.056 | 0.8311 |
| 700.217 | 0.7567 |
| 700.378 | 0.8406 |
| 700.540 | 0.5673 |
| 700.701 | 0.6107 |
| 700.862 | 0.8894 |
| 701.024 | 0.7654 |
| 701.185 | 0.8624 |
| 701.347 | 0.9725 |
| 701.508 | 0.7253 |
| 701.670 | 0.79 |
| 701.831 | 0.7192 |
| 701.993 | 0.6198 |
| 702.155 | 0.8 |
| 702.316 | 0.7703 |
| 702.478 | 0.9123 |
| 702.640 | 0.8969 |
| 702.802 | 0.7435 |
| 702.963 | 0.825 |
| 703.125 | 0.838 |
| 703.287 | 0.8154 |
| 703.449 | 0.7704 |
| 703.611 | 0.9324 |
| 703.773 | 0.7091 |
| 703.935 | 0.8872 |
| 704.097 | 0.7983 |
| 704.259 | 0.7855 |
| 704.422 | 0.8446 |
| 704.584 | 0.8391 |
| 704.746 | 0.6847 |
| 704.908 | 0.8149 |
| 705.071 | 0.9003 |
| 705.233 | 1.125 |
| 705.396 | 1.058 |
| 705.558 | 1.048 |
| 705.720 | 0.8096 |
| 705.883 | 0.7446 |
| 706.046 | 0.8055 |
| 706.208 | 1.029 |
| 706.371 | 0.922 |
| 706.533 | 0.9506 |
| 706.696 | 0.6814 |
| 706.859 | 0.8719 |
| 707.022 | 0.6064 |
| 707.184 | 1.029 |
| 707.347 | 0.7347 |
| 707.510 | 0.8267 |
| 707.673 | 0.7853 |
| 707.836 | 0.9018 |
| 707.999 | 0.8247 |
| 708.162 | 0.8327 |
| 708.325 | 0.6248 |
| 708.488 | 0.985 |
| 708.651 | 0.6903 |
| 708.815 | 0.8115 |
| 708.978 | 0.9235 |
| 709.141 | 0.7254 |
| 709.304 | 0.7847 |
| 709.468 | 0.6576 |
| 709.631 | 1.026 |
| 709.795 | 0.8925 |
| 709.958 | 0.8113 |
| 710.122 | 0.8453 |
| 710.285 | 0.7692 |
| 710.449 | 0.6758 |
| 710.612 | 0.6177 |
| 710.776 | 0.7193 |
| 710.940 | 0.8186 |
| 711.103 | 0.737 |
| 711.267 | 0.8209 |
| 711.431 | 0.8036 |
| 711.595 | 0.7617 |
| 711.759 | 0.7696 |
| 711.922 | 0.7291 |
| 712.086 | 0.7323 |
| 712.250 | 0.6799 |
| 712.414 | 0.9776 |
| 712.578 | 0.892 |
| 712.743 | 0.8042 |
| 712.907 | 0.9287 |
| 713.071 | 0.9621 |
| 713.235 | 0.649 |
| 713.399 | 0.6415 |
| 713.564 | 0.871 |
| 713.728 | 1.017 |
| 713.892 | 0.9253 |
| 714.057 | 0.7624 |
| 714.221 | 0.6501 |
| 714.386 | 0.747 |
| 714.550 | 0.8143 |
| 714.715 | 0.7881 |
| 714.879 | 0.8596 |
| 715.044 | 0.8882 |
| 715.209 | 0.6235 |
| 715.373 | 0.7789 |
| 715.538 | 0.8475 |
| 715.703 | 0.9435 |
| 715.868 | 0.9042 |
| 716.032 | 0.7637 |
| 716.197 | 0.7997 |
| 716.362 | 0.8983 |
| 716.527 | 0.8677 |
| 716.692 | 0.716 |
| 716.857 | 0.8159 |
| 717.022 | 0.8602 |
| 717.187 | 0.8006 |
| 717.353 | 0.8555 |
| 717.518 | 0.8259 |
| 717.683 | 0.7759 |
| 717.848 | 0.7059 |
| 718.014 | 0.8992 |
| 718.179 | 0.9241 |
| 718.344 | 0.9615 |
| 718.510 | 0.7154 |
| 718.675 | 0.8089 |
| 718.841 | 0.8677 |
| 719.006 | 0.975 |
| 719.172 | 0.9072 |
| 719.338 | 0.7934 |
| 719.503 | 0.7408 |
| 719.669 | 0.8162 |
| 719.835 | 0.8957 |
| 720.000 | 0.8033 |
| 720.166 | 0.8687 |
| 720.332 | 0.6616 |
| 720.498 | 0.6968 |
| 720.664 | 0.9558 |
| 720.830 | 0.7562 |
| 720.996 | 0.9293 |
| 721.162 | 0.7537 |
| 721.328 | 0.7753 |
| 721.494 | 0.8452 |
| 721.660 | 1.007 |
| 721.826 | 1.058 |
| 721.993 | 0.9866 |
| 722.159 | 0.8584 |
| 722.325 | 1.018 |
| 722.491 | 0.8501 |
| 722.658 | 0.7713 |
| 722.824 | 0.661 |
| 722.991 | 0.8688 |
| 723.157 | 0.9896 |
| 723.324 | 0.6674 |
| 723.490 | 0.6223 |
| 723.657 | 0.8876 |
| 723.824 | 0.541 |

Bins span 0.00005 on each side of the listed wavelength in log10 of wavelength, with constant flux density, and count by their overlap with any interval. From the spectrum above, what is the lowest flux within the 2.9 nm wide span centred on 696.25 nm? 0.5683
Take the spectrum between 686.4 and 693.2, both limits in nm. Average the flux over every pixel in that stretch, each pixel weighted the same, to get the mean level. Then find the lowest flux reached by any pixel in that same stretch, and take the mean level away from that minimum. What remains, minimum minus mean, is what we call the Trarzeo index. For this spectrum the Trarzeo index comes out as -0.24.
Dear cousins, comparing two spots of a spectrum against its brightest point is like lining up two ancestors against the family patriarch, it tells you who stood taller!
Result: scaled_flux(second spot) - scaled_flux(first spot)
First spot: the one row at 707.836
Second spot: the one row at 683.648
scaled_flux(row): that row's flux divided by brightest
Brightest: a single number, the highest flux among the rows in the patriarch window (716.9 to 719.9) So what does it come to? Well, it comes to -0.12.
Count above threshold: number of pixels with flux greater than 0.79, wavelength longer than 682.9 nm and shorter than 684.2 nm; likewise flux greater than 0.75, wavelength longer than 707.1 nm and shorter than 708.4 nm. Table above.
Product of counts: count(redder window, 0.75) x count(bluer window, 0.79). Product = 24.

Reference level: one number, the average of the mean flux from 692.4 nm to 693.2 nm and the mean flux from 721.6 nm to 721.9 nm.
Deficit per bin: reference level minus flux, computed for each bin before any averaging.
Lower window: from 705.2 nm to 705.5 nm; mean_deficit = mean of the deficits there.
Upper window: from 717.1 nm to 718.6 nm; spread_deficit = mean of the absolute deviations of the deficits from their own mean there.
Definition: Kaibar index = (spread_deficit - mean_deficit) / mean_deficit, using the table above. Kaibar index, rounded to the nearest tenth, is -1.5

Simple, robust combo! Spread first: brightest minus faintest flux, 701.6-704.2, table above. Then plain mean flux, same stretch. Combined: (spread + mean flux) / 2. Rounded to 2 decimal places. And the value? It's 0.56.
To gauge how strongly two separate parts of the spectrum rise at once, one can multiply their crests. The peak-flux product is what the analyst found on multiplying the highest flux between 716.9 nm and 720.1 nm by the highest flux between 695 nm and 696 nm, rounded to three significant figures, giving 1.17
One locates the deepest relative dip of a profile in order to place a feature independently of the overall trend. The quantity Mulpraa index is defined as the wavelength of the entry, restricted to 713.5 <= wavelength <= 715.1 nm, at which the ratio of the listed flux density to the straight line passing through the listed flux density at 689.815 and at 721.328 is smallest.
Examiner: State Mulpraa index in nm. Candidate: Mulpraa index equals 714.221 nm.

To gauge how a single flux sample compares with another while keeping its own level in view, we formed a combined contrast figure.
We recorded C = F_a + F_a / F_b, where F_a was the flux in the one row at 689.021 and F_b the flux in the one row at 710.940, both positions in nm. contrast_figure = 1.79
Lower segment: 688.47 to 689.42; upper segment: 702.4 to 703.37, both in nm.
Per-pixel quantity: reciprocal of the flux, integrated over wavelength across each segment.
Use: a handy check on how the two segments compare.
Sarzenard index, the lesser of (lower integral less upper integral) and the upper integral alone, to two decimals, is 0.12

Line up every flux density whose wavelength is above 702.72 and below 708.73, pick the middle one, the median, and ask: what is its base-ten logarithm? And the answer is -0.084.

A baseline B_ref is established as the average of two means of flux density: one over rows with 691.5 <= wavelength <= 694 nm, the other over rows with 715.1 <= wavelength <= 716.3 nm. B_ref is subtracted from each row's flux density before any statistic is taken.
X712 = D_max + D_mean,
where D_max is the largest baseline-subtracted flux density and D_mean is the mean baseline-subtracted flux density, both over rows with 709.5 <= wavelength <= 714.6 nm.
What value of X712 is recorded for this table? 0.19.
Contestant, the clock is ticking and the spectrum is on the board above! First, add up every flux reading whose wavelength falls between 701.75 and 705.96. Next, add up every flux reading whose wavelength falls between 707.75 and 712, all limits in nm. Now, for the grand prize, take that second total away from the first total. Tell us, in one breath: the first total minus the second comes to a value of 1.1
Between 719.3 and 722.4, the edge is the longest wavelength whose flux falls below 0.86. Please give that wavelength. 722.159 nm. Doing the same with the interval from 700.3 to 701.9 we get 701.831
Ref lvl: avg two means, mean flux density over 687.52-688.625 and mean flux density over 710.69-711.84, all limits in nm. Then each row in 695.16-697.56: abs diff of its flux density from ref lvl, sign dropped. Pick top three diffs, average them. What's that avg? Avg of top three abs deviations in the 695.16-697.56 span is 0.23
